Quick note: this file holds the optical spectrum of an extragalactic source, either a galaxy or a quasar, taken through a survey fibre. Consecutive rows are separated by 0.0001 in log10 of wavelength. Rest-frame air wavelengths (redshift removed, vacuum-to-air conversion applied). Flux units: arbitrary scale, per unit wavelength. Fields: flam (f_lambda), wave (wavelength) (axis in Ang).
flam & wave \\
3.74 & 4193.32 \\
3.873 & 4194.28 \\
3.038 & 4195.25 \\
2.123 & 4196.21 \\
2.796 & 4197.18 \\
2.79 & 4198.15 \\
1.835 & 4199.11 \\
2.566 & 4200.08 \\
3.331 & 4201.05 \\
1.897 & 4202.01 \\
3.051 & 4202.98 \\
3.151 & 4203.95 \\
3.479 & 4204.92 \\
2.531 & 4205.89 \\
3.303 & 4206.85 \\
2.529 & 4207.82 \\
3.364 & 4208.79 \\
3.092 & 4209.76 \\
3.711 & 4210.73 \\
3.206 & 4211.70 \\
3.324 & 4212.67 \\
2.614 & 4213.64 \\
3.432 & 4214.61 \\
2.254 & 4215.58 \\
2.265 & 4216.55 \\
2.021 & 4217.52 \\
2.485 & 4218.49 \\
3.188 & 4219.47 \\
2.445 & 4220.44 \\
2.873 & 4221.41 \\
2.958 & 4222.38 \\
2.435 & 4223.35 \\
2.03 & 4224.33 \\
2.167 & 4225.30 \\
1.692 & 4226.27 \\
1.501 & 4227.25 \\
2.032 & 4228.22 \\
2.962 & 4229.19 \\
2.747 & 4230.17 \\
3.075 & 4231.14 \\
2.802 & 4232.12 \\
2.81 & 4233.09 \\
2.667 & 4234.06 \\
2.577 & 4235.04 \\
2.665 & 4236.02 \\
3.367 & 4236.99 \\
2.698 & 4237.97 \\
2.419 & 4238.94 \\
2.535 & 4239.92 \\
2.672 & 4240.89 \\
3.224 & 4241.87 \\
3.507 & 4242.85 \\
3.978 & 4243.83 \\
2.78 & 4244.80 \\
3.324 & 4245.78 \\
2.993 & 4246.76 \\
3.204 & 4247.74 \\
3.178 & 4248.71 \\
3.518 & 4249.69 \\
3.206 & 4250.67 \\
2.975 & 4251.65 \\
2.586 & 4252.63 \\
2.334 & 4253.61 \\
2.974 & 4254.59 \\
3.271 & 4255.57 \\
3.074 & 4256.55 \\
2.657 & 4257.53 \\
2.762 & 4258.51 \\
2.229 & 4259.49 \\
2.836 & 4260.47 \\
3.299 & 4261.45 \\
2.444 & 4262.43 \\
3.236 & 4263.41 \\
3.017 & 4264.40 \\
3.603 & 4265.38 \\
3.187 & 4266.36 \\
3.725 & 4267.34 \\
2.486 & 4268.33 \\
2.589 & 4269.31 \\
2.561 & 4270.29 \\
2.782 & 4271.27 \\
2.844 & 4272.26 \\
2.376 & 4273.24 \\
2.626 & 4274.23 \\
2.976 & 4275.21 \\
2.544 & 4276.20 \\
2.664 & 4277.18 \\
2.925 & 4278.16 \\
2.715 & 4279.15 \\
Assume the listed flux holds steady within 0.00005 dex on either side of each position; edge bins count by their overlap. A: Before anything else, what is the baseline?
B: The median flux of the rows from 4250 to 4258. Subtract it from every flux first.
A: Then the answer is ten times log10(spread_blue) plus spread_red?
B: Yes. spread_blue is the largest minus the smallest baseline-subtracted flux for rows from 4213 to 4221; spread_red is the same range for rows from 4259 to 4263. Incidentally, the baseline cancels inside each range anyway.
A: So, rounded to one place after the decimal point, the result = 2.6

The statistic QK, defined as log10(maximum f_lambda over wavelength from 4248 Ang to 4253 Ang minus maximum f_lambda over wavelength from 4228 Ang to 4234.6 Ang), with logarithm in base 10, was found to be -0.35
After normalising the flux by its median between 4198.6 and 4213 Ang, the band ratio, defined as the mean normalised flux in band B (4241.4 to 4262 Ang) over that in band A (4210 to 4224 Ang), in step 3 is 1.09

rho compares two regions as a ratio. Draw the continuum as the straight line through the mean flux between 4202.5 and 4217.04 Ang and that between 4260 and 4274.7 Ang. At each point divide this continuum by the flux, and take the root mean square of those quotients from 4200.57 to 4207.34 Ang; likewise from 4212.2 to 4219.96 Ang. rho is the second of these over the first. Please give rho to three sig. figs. 1.08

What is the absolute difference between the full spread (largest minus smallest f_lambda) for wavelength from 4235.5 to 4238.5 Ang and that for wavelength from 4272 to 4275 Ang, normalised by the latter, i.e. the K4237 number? 0.50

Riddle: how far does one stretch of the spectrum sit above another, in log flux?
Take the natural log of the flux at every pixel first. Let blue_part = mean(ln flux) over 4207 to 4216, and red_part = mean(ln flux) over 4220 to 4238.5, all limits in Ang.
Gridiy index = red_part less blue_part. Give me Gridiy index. -0.19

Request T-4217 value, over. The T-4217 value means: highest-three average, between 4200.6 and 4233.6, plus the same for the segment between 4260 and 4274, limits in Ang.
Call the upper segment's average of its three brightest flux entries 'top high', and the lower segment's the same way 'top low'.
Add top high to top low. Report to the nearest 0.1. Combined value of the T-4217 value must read 7.1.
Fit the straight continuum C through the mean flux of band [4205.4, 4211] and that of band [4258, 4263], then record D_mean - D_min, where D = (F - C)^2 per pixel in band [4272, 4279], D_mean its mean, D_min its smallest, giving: 0.05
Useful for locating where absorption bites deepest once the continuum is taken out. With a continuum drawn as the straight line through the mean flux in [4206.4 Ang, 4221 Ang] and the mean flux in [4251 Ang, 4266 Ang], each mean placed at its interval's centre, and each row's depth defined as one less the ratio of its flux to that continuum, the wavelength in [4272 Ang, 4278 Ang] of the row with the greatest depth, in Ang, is 4273.24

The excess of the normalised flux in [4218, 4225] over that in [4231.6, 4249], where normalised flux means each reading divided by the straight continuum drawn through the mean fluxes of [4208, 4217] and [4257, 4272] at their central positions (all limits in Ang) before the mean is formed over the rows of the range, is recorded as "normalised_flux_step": -0.13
